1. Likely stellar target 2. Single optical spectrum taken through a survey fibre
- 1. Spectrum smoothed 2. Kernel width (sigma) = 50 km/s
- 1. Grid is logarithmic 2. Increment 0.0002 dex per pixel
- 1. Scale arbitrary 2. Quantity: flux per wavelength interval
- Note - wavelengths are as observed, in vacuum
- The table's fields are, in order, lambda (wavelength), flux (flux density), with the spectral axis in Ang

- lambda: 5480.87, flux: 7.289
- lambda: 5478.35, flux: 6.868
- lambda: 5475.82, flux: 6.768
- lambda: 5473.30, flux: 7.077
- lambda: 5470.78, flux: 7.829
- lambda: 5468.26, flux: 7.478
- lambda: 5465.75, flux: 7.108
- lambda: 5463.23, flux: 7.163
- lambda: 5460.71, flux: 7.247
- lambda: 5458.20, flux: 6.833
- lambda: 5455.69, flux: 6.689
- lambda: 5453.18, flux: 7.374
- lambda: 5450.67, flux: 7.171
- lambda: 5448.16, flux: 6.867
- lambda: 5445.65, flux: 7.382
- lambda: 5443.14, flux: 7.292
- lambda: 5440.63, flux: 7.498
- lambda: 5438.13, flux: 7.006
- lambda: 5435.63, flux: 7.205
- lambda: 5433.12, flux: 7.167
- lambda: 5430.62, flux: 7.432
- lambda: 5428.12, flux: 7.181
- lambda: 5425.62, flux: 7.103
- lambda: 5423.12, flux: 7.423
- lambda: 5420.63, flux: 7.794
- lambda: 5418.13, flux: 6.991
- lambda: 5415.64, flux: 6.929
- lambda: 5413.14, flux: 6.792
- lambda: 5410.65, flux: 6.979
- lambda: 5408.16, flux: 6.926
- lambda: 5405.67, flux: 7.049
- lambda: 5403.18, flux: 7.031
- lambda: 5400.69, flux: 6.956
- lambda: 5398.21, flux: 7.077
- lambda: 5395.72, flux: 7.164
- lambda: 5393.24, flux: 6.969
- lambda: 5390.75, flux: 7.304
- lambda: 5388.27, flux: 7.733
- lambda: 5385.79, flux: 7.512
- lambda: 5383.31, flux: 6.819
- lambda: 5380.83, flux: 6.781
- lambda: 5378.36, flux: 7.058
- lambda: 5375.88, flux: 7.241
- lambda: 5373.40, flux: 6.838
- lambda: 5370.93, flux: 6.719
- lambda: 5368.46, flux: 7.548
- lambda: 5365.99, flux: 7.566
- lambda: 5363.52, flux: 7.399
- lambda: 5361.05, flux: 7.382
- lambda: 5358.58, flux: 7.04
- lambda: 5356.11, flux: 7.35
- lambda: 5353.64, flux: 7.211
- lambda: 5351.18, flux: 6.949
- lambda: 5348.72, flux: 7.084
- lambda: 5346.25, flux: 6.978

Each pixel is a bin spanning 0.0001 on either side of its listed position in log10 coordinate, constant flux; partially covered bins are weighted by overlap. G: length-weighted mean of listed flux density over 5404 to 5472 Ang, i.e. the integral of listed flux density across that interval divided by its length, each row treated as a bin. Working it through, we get 7.18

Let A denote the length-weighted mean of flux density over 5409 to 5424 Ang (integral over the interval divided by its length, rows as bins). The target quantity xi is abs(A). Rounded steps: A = 7.14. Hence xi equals 7.14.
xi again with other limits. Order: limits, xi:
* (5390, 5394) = 7.12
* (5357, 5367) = 7.34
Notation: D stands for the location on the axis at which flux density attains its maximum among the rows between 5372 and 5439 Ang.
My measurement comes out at 5420.63 Ang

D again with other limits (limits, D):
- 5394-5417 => 5395.72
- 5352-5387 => 5365.99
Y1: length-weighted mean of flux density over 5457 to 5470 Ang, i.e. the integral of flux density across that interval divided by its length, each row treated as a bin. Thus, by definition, 7.19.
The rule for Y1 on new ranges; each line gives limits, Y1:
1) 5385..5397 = 7.33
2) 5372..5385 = 6.96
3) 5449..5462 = 7.06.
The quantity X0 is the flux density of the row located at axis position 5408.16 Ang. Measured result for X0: 6.926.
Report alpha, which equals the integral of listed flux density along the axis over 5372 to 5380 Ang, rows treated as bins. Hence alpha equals 56.2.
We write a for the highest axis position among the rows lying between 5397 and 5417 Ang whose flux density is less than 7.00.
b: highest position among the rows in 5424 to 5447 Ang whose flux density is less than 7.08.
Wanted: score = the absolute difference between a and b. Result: 22.5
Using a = 5415.64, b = 5438.13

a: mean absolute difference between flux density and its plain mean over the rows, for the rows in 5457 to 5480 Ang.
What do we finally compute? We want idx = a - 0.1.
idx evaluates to 0.146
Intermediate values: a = 0.246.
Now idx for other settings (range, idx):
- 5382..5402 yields 0.143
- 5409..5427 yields 0.165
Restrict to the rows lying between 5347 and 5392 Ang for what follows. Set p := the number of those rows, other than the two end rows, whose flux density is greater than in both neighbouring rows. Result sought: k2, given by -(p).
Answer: -4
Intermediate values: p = 4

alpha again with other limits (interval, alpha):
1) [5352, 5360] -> 57.5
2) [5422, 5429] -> 50.6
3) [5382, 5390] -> 58.8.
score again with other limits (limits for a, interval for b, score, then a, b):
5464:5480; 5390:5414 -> 65.2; 5478.35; 5413.14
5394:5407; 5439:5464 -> 57.5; 5400.69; 5458.20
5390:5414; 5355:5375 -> 39.7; 5413.14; 5373.40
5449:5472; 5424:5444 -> 20.1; 5458.20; 5438.13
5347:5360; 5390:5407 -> 54.5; 5351.18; 5405.67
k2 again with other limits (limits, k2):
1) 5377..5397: -1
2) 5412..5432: -1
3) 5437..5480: -5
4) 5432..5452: -3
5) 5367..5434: -7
